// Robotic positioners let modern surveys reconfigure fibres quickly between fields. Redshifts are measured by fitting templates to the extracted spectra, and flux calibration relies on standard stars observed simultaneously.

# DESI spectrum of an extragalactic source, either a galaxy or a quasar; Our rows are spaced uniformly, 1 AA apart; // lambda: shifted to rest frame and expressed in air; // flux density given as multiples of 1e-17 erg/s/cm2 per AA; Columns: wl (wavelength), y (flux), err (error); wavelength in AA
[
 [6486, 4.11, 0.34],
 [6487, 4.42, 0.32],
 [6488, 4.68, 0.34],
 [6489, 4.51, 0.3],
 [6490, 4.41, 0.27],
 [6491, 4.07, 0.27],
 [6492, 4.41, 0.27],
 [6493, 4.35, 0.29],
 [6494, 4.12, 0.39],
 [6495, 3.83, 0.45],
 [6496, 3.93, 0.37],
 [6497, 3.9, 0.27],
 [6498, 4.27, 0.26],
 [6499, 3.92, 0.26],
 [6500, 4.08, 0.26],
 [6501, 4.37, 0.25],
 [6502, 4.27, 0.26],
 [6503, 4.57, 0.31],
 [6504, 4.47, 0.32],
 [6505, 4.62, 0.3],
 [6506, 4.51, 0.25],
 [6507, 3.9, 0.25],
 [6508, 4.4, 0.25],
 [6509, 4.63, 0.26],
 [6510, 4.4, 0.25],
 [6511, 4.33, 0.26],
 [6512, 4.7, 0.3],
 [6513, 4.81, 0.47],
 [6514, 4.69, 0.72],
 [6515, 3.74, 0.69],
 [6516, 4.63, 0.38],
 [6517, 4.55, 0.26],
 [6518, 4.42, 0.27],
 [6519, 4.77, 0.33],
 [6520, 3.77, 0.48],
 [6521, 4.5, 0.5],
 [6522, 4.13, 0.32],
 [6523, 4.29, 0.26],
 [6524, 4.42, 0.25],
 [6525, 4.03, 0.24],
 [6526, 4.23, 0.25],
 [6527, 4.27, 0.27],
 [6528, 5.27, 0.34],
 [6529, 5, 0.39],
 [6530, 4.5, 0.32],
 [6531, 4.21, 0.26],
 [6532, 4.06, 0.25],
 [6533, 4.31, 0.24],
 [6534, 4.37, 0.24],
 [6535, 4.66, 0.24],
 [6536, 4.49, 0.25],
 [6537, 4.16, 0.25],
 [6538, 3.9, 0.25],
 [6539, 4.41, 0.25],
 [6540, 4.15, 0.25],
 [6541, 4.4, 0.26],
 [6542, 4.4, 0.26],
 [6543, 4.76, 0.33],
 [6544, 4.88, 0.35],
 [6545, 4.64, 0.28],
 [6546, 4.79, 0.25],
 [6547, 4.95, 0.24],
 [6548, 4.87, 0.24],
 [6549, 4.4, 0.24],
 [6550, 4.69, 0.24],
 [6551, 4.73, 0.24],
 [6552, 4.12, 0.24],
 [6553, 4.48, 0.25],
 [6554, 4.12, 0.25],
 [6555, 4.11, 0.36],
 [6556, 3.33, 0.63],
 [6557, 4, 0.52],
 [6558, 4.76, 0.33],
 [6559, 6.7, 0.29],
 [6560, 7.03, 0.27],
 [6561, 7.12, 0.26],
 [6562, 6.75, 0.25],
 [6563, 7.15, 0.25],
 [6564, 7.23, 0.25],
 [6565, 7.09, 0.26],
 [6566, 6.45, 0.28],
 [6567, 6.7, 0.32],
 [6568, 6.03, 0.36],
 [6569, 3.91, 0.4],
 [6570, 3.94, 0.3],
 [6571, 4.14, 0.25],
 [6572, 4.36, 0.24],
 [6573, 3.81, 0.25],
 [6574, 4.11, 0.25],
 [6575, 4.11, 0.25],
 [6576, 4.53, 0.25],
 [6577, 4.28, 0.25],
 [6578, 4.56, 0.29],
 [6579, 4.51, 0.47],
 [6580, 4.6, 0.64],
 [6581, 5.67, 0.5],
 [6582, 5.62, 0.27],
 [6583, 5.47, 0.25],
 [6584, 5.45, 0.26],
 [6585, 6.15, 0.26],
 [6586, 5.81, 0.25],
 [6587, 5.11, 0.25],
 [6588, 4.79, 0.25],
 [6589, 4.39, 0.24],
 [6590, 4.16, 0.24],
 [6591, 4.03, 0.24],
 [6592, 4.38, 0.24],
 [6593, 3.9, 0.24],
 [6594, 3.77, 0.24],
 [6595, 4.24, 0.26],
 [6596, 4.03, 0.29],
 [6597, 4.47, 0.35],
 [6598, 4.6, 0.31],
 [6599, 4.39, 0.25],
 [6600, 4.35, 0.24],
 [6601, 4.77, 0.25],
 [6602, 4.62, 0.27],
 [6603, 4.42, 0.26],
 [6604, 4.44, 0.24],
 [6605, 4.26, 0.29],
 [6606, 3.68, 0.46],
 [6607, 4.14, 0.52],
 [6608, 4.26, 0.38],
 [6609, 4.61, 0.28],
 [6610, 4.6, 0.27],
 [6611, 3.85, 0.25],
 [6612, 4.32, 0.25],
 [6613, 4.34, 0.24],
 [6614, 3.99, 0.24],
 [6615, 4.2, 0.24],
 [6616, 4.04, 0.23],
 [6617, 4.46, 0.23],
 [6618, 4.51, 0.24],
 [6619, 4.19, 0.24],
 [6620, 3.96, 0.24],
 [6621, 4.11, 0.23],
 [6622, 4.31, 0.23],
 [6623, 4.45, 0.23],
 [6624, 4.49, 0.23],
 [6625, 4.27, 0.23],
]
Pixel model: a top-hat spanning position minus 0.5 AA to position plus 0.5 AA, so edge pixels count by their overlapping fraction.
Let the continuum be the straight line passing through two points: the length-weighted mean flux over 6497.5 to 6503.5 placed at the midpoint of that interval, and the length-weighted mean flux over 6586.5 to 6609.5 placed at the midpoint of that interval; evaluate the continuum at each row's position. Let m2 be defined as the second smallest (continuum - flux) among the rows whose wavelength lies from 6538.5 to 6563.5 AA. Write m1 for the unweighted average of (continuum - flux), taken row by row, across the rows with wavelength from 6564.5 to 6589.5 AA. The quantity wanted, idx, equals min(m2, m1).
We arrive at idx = -2.82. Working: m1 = -0.70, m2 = -2.82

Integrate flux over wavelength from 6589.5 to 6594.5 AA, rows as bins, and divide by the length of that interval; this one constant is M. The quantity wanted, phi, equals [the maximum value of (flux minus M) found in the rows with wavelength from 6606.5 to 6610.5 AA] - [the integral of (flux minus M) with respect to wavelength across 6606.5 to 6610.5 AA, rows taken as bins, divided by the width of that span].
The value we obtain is 0.2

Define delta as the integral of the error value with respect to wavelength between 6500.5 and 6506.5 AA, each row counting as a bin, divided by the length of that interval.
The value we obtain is 0.282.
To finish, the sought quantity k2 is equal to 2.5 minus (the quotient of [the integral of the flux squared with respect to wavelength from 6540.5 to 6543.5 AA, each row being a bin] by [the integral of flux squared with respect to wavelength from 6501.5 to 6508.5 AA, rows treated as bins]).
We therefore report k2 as 2.0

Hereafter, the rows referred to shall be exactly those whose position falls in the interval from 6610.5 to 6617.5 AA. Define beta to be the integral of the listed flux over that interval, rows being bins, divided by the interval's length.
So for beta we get 4.17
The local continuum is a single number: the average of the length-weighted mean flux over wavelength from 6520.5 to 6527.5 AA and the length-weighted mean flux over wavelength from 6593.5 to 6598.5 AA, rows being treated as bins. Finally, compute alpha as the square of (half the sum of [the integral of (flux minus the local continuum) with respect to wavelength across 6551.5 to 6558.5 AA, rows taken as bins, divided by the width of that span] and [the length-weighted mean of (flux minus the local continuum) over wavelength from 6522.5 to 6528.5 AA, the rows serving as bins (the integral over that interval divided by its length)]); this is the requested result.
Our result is 0.001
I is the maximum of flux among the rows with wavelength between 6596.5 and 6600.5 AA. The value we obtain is 4.6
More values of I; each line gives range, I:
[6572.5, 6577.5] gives 4.53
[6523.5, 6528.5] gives 5.27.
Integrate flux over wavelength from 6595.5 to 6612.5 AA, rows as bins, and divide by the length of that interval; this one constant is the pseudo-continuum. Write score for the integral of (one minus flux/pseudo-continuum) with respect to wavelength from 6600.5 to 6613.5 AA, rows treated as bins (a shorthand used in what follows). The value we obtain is 0.0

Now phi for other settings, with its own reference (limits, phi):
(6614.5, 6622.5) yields 0.3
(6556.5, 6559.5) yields 1.5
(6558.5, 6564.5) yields 0.2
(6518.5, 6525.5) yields 0.5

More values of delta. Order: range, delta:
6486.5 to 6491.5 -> 0.300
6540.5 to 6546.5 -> 0.288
